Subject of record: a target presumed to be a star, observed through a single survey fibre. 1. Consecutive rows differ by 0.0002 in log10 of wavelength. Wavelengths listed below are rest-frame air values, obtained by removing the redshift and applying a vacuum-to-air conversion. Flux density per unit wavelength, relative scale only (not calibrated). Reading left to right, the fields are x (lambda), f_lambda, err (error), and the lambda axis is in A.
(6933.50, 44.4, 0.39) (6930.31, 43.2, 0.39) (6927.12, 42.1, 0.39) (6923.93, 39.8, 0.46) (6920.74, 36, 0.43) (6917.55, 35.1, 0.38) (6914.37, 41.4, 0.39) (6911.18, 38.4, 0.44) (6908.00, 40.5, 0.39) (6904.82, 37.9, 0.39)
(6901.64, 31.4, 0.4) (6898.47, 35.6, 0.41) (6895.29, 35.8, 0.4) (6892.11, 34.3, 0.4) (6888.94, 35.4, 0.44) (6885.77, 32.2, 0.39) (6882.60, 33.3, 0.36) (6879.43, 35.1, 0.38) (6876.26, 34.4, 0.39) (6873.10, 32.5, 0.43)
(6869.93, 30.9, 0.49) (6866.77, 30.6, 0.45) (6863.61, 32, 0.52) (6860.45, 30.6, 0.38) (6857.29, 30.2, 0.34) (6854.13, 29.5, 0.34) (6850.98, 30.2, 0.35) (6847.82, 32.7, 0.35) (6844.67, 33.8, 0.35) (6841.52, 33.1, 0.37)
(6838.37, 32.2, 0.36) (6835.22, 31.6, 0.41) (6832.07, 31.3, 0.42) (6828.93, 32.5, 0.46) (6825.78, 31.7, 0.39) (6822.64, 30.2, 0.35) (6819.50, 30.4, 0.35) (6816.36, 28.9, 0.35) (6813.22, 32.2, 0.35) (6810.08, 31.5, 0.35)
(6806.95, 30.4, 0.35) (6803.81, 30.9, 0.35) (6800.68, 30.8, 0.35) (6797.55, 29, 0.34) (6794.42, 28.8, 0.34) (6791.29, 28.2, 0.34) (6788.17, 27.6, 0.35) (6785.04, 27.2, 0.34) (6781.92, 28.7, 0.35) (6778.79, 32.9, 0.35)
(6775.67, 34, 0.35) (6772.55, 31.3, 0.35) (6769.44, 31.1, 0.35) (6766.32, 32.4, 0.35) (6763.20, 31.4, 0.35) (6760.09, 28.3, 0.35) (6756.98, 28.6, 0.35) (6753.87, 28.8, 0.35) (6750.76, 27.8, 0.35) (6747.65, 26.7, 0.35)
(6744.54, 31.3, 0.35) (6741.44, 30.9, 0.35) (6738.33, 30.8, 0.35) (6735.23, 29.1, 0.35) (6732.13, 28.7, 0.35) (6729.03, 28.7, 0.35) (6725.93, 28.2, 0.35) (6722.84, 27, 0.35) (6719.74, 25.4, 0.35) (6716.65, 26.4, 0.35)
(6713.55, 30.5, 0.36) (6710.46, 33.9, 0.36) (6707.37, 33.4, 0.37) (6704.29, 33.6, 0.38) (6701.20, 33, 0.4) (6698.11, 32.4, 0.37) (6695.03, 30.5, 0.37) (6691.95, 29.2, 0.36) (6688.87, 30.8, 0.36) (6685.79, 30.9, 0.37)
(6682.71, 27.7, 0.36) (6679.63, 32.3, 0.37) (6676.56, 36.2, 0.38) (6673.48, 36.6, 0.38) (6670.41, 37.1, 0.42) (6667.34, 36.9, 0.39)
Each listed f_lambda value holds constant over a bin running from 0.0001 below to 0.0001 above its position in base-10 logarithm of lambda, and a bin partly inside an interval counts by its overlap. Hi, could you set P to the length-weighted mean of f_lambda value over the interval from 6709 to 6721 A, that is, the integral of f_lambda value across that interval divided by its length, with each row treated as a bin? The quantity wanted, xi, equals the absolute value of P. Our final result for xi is 29.1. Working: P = 29.1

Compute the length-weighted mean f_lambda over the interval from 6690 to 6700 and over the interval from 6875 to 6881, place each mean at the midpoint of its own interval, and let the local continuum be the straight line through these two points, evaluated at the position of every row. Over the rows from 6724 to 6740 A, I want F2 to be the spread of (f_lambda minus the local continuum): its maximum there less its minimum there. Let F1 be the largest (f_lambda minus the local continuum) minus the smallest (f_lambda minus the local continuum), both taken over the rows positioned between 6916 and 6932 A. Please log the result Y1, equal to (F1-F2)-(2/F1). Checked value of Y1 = 5.2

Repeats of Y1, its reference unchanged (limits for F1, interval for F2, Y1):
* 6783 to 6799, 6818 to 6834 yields -1.9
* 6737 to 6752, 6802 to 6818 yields 0.9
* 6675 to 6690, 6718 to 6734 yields 5.3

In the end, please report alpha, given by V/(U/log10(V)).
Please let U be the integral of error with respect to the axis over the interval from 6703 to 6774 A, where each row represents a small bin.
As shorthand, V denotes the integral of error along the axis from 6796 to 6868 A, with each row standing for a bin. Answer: 1.54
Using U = 25.06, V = 27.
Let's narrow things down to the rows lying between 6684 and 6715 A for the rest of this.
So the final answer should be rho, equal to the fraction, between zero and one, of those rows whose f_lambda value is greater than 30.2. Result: 0.90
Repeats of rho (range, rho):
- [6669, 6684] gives 0.80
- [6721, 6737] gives 0.00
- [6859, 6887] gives 1.00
